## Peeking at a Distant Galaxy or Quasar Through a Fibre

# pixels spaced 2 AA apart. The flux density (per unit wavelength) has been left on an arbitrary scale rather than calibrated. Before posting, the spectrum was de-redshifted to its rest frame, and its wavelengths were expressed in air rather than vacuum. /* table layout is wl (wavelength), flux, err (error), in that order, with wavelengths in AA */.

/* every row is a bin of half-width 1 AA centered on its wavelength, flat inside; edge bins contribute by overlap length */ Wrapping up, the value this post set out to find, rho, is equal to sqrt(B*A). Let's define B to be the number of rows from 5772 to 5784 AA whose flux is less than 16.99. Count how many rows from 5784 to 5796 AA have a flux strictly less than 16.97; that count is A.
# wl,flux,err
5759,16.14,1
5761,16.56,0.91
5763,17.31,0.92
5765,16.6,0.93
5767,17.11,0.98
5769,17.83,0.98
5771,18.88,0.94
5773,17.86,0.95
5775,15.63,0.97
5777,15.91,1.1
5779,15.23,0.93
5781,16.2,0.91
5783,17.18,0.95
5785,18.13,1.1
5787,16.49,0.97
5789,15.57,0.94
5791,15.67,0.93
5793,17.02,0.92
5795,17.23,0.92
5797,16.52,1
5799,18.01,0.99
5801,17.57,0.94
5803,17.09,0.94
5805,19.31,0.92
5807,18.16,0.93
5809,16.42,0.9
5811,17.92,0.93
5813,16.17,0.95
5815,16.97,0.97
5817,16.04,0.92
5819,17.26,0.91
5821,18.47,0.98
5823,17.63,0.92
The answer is 3.5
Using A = 3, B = 4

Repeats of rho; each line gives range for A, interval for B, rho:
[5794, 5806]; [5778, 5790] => 2.0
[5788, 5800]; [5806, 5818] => 3.5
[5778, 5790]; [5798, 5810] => 2.0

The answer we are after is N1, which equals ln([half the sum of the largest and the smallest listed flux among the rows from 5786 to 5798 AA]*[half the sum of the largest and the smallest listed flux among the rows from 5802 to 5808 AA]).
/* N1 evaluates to 5.699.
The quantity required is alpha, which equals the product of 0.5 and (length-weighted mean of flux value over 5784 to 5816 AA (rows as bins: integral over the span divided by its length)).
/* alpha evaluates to 8.6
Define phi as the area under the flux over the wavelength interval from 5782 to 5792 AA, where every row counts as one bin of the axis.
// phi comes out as 166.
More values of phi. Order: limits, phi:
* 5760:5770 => 171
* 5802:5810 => 142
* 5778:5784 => 97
